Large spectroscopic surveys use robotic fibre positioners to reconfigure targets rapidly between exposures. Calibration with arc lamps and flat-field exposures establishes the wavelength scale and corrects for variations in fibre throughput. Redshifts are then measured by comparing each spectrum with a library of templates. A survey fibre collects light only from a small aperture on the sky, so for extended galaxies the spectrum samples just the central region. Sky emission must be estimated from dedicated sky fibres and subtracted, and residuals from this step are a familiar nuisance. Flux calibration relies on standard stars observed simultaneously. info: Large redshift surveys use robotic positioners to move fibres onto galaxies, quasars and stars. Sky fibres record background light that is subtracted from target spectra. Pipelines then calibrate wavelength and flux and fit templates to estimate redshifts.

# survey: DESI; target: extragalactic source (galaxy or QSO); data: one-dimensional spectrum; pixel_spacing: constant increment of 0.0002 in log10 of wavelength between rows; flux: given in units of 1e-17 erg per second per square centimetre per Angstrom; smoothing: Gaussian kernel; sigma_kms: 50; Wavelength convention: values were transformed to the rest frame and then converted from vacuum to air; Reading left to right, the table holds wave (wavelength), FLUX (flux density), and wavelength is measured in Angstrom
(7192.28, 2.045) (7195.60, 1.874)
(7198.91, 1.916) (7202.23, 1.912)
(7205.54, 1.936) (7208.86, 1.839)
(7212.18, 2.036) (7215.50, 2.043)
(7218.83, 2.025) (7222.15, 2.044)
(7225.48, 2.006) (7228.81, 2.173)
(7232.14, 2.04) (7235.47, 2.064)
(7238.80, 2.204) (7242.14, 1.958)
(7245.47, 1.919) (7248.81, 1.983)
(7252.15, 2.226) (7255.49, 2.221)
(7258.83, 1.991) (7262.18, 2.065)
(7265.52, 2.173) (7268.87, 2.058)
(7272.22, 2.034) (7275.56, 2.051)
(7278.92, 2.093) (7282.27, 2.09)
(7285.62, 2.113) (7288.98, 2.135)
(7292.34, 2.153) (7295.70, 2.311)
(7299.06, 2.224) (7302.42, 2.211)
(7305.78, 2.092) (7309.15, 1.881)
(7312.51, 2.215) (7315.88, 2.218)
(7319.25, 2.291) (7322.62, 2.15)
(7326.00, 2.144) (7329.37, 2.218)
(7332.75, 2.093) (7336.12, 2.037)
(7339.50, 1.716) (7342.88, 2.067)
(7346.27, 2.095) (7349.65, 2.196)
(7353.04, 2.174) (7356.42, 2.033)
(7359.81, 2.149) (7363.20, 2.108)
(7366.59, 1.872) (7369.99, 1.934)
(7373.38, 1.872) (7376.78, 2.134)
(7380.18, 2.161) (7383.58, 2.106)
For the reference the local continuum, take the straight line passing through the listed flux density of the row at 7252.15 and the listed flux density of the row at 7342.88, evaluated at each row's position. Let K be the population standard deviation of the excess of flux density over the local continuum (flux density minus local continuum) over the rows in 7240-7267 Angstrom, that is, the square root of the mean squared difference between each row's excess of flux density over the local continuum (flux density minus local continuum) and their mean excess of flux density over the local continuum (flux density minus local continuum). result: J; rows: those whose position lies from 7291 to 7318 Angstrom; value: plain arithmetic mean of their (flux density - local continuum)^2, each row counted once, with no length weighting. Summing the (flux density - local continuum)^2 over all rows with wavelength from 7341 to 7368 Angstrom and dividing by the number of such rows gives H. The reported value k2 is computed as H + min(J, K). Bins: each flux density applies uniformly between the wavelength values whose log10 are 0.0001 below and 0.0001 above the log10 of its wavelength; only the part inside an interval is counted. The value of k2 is 0.02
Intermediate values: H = 0.010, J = 0.015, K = 0.123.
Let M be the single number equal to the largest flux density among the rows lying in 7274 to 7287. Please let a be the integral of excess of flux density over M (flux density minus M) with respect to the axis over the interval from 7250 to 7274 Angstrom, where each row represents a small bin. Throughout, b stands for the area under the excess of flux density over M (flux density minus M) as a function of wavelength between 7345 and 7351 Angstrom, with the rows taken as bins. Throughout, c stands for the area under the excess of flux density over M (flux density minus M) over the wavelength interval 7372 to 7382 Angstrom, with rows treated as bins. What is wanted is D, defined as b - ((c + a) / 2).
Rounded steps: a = -0.15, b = 0.2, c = -0.5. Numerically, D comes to 0.5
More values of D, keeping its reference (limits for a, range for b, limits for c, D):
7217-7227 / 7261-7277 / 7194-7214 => 1.8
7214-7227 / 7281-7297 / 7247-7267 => 1.3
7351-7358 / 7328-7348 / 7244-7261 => -1.2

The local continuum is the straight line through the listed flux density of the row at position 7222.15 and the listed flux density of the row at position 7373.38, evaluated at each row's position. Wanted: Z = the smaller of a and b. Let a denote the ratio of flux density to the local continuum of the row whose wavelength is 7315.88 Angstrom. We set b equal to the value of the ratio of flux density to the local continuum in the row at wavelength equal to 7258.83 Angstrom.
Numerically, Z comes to 0.99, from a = 1.14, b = 0.99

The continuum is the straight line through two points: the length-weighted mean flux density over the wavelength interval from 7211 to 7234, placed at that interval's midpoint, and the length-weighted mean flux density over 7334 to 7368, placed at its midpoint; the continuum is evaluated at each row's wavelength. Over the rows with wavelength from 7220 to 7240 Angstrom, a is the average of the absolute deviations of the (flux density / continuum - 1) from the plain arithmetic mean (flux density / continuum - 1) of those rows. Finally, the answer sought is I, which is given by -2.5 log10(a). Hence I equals 3.7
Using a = 0.03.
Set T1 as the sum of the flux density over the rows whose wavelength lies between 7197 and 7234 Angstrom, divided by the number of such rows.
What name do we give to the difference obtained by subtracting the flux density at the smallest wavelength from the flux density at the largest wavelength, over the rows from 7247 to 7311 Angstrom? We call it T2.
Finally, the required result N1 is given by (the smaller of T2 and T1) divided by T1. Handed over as -0.051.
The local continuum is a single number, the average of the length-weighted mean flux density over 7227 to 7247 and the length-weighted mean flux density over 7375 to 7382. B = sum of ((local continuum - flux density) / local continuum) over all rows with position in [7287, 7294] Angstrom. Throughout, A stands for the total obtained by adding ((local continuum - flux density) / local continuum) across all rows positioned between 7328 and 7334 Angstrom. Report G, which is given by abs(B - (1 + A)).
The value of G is 0.99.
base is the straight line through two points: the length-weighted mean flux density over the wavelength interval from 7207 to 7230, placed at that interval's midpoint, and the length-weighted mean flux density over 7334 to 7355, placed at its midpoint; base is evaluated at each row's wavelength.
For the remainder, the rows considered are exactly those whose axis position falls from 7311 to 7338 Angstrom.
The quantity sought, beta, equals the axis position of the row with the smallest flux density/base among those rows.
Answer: 7336.12 Angstrom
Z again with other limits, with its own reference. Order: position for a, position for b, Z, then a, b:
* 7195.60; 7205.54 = 0.90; 0.90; 0.94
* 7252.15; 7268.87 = 1.03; 1.11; 1.03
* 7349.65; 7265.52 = 1.09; 1.16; 1.09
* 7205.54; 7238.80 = 0.94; 0.94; 1.09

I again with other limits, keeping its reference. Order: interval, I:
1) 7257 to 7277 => 4.3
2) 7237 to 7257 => 3.0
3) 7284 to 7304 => 3.9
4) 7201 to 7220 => 3.7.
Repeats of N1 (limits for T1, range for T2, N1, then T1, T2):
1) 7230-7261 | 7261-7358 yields -0.015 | 2.07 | -0.03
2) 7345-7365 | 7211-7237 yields 0.013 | 2.13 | 0.03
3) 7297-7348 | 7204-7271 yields 0.058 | 2.11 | 0.12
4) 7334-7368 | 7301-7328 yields -0.033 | 2.04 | -0.07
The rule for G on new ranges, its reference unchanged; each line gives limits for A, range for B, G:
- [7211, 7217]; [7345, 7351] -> 1.10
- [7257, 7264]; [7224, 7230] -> 1.06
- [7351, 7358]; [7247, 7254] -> 1.00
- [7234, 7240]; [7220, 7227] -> 0.90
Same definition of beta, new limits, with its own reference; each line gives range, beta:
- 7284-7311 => 7309.15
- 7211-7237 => 7225.48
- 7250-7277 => 7258.83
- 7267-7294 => 7272.22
